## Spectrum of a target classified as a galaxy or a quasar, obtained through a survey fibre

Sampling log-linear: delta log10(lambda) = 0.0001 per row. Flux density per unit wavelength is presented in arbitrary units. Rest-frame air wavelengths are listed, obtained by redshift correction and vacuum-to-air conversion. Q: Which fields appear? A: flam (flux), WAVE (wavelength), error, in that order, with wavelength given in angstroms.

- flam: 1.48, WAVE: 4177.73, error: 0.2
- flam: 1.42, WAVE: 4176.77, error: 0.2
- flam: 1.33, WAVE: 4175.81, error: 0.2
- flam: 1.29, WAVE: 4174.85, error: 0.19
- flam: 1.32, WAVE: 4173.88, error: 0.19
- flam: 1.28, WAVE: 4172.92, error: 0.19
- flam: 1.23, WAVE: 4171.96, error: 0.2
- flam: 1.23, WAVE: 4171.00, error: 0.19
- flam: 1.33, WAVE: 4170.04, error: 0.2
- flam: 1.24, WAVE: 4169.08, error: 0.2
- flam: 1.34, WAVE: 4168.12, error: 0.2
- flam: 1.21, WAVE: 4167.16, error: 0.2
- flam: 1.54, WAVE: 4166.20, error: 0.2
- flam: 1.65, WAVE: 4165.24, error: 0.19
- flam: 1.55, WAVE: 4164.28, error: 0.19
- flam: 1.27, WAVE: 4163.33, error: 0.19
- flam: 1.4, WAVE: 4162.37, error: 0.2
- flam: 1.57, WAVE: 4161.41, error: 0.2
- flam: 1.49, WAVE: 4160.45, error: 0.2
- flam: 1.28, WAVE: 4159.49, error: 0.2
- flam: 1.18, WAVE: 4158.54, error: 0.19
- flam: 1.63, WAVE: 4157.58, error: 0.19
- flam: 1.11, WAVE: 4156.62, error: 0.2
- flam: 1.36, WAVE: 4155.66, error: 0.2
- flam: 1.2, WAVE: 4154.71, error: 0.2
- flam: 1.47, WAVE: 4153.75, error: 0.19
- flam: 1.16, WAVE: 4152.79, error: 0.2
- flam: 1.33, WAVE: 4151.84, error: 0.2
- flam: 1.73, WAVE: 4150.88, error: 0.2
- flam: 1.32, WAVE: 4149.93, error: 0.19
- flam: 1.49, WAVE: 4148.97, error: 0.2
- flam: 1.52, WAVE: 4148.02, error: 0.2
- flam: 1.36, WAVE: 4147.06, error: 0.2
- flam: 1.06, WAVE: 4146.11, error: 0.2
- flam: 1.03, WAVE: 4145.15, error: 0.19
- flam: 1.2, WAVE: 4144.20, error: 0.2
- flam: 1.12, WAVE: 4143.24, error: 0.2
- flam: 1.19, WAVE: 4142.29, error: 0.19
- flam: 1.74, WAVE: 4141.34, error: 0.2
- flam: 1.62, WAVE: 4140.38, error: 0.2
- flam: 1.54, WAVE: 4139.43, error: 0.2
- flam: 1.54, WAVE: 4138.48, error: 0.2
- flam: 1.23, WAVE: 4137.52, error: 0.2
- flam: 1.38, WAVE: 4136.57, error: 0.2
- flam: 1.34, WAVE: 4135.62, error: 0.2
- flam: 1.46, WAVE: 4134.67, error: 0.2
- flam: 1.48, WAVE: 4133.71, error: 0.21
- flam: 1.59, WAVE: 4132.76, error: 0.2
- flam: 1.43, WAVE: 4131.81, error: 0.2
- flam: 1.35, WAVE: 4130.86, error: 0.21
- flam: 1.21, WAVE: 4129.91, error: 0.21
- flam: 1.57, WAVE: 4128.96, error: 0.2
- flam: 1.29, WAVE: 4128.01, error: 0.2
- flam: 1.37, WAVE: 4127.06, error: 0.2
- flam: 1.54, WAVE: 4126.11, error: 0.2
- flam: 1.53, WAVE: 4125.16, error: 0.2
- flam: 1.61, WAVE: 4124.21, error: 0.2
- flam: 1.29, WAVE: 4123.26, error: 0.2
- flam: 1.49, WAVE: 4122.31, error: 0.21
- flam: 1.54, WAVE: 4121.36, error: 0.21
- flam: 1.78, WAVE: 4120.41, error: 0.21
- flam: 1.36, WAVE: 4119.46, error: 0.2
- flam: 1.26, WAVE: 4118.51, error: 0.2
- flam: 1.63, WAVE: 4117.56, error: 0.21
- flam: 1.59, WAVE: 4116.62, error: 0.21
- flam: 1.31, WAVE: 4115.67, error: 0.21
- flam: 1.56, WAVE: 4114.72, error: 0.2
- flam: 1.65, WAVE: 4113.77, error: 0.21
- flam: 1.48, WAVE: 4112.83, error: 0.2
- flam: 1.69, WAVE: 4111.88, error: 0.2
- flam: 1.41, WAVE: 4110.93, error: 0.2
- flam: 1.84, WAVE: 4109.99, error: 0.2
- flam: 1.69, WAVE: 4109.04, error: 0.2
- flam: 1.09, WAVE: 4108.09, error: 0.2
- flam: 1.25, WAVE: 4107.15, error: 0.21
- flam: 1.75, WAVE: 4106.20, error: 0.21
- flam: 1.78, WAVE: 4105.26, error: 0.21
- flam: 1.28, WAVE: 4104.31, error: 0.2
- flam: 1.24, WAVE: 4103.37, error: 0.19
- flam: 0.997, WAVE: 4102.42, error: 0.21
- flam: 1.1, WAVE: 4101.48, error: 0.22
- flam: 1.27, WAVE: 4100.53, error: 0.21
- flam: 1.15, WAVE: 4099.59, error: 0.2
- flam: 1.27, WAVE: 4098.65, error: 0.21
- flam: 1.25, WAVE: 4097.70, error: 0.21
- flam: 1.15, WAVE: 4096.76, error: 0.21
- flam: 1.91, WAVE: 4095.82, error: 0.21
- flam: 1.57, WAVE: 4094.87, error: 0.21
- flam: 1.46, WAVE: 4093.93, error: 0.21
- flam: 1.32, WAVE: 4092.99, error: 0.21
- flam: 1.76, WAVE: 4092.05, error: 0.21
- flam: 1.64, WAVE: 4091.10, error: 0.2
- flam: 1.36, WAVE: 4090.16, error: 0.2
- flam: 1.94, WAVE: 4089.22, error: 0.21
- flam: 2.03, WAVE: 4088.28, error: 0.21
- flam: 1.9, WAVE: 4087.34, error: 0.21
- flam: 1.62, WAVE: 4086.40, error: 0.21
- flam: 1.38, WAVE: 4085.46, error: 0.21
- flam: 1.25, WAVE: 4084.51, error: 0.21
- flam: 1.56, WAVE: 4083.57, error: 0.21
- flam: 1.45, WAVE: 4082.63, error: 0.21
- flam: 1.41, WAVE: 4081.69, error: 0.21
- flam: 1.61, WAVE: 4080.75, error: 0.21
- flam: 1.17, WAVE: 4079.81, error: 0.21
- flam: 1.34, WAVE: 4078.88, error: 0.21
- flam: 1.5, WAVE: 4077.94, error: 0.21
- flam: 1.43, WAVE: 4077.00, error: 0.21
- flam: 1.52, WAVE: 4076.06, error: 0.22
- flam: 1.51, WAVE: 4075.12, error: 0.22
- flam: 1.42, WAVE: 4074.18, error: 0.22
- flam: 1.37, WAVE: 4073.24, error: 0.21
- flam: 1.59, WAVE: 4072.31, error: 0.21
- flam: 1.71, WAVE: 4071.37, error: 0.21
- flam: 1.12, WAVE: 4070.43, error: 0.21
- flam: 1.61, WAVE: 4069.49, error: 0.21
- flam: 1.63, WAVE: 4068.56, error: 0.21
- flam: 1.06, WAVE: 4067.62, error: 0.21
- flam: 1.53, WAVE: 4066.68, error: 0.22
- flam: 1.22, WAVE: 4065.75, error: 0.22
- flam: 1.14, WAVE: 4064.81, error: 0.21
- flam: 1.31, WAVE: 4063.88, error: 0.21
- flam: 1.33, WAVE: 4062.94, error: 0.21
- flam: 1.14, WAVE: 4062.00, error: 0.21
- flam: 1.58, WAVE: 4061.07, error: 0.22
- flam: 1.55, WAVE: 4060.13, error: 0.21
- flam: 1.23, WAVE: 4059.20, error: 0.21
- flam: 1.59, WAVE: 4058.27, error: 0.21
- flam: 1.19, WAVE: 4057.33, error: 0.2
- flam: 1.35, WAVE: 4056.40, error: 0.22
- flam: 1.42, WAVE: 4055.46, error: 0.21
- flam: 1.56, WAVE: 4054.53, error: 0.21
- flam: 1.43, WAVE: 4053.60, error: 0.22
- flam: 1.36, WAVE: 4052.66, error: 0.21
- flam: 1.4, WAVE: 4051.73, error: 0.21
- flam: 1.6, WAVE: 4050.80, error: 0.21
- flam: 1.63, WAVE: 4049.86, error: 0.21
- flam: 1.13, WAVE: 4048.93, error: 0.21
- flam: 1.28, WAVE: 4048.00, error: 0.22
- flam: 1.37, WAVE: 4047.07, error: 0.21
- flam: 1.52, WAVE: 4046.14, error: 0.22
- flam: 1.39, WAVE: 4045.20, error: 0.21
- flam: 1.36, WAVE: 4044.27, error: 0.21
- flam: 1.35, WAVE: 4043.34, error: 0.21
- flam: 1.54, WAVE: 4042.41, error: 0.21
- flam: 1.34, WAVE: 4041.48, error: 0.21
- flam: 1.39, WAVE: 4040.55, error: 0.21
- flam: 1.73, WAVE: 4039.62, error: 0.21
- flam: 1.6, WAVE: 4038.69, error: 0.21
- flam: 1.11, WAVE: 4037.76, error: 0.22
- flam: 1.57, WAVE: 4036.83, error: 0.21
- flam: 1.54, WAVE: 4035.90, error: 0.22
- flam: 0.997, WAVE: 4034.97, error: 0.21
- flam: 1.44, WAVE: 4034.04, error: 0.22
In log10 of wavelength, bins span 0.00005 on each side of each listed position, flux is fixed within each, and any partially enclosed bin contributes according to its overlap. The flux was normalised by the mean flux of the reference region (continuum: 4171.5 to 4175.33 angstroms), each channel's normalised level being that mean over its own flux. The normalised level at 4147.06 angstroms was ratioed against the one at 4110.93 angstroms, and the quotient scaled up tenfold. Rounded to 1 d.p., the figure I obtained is 10.4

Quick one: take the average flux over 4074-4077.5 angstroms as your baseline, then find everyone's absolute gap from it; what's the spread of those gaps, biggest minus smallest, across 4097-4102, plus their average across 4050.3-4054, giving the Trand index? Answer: 0.26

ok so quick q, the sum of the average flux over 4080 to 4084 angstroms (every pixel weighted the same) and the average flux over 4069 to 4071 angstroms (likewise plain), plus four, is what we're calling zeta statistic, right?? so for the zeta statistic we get 6.87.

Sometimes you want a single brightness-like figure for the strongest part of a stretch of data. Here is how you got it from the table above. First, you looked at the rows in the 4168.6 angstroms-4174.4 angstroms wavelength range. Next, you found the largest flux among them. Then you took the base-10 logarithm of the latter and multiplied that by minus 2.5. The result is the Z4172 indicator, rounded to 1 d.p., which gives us -0.3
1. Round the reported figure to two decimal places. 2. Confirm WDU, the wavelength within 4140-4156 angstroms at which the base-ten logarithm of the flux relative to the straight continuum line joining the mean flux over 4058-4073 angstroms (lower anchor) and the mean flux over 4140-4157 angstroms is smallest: 4145.15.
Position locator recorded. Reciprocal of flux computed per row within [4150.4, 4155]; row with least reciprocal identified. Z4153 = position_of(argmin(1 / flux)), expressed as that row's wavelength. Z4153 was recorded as 4150.88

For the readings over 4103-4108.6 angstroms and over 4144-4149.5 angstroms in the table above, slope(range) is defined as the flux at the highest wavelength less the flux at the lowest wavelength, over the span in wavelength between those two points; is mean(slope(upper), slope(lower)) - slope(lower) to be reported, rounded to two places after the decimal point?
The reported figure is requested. 0.05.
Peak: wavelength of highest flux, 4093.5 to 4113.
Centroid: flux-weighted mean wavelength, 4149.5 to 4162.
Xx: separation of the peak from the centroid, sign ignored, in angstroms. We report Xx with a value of 59.9 angstroms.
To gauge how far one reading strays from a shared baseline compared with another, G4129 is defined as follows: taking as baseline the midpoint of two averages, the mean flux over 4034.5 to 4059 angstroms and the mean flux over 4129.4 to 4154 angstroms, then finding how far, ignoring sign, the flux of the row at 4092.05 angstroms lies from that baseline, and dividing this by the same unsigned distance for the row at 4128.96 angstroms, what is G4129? 2.1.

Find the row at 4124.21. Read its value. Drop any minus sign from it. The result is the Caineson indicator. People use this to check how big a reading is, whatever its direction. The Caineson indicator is 1.61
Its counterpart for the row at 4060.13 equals 1.55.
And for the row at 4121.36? 1.54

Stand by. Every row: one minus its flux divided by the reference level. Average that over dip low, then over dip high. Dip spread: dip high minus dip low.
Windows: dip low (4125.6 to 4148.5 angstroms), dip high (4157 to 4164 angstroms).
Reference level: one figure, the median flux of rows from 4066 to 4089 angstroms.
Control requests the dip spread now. -0.014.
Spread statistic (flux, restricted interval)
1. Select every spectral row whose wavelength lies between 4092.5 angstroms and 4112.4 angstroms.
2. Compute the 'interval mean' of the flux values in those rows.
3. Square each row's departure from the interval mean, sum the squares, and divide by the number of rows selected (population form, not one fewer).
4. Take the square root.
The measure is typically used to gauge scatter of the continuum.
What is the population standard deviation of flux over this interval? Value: 0.27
